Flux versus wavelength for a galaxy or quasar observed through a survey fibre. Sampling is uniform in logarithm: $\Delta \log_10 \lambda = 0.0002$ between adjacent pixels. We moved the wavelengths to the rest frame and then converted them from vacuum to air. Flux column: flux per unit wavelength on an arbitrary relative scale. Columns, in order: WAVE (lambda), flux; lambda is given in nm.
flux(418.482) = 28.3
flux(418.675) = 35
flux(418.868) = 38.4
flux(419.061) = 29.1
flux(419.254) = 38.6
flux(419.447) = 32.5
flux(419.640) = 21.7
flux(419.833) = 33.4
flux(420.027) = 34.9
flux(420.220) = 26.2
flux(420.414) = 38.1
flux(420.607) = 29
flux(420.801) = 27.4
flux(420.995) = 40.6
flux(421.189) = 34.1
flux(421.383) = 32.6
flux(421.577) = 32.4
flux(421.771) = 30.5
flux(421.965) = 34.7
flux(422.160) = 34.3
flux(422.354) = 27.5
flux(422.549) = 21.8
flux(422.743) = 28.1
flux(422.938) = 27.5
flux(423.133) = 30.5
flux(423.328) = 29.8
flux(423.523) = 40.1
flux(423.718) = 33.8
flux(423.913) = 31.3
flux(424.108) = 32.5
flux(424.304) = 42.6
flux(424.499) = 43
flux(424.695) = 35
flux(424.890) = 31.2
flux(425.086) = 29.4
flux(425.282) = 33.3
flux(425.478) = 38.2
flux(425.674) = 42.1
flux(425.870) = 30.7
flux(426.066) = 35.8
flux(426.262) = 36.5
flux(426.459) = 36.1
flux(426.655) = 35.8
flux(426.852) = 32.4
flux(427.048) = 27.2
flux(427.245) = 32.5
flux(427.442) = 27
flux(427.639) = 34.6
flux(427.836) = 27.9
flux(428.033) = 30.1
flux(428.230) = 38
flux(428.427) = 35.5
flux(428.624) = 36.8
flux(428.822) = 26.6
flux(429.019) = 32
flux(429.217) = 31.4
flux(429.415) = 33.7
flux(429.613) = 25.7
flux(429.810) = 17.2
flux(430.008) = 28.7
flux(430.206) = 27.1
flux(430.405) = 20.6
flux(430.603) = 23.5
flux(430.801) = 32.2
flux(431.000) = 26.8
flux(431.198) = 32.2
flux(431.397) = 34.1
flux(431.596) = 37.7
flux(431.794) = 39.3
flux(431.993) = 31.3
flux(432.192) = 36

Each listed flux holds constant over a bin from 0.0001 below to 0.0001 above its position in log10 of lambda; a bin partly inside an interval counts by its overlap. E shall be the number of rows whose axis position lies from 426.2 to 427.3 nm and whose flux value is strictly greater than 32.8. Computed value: 3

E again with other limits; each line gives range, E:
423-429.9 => 17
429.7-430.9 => 0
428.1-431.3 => 4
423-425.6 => 7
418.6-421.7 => 8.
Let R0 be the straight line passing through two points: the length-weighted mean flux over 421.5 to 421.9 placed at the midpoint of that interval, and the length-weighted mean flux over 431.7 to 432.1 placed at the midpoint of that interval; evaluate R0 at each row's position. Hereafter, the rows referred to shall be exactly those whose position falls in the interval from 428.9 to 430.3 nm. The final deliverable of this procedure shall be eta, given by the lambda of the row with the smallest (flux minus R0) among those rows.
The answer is 429.810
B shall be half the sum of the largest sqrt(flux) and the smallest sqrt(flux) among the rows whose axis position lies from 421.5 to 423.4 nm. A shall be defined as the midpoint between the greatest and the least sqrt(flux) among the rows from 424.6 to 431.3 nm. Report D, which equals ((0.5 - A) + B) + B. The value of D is 5.7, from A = 5.3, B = 5.28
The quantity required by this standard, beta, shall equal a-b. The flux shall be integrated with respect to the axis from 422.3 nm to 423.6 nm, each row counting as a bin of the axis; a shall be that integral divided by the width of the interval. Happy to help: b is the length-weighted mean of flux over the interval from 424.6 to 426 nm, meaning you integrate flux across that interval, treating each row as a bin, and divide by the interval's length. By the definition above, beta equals -5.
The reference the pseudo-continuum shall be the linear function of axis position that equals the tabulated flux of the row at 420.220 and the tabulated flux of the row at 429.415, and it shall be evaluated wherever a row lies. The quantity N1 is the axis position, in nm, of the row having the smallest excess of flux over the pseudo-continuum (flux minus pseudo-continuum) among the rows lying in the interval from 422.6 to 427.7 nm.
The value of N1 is 427.442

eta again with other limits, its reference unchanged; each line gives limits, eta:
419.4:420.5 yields 419.640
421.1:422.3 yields 421.771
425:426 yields 425.086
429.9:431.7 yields 430.405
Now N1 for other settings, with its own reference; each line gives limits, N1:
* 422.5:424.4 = 422.549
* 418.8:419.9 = 419.640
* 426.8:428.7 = 427.442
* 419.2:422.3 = 419.640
